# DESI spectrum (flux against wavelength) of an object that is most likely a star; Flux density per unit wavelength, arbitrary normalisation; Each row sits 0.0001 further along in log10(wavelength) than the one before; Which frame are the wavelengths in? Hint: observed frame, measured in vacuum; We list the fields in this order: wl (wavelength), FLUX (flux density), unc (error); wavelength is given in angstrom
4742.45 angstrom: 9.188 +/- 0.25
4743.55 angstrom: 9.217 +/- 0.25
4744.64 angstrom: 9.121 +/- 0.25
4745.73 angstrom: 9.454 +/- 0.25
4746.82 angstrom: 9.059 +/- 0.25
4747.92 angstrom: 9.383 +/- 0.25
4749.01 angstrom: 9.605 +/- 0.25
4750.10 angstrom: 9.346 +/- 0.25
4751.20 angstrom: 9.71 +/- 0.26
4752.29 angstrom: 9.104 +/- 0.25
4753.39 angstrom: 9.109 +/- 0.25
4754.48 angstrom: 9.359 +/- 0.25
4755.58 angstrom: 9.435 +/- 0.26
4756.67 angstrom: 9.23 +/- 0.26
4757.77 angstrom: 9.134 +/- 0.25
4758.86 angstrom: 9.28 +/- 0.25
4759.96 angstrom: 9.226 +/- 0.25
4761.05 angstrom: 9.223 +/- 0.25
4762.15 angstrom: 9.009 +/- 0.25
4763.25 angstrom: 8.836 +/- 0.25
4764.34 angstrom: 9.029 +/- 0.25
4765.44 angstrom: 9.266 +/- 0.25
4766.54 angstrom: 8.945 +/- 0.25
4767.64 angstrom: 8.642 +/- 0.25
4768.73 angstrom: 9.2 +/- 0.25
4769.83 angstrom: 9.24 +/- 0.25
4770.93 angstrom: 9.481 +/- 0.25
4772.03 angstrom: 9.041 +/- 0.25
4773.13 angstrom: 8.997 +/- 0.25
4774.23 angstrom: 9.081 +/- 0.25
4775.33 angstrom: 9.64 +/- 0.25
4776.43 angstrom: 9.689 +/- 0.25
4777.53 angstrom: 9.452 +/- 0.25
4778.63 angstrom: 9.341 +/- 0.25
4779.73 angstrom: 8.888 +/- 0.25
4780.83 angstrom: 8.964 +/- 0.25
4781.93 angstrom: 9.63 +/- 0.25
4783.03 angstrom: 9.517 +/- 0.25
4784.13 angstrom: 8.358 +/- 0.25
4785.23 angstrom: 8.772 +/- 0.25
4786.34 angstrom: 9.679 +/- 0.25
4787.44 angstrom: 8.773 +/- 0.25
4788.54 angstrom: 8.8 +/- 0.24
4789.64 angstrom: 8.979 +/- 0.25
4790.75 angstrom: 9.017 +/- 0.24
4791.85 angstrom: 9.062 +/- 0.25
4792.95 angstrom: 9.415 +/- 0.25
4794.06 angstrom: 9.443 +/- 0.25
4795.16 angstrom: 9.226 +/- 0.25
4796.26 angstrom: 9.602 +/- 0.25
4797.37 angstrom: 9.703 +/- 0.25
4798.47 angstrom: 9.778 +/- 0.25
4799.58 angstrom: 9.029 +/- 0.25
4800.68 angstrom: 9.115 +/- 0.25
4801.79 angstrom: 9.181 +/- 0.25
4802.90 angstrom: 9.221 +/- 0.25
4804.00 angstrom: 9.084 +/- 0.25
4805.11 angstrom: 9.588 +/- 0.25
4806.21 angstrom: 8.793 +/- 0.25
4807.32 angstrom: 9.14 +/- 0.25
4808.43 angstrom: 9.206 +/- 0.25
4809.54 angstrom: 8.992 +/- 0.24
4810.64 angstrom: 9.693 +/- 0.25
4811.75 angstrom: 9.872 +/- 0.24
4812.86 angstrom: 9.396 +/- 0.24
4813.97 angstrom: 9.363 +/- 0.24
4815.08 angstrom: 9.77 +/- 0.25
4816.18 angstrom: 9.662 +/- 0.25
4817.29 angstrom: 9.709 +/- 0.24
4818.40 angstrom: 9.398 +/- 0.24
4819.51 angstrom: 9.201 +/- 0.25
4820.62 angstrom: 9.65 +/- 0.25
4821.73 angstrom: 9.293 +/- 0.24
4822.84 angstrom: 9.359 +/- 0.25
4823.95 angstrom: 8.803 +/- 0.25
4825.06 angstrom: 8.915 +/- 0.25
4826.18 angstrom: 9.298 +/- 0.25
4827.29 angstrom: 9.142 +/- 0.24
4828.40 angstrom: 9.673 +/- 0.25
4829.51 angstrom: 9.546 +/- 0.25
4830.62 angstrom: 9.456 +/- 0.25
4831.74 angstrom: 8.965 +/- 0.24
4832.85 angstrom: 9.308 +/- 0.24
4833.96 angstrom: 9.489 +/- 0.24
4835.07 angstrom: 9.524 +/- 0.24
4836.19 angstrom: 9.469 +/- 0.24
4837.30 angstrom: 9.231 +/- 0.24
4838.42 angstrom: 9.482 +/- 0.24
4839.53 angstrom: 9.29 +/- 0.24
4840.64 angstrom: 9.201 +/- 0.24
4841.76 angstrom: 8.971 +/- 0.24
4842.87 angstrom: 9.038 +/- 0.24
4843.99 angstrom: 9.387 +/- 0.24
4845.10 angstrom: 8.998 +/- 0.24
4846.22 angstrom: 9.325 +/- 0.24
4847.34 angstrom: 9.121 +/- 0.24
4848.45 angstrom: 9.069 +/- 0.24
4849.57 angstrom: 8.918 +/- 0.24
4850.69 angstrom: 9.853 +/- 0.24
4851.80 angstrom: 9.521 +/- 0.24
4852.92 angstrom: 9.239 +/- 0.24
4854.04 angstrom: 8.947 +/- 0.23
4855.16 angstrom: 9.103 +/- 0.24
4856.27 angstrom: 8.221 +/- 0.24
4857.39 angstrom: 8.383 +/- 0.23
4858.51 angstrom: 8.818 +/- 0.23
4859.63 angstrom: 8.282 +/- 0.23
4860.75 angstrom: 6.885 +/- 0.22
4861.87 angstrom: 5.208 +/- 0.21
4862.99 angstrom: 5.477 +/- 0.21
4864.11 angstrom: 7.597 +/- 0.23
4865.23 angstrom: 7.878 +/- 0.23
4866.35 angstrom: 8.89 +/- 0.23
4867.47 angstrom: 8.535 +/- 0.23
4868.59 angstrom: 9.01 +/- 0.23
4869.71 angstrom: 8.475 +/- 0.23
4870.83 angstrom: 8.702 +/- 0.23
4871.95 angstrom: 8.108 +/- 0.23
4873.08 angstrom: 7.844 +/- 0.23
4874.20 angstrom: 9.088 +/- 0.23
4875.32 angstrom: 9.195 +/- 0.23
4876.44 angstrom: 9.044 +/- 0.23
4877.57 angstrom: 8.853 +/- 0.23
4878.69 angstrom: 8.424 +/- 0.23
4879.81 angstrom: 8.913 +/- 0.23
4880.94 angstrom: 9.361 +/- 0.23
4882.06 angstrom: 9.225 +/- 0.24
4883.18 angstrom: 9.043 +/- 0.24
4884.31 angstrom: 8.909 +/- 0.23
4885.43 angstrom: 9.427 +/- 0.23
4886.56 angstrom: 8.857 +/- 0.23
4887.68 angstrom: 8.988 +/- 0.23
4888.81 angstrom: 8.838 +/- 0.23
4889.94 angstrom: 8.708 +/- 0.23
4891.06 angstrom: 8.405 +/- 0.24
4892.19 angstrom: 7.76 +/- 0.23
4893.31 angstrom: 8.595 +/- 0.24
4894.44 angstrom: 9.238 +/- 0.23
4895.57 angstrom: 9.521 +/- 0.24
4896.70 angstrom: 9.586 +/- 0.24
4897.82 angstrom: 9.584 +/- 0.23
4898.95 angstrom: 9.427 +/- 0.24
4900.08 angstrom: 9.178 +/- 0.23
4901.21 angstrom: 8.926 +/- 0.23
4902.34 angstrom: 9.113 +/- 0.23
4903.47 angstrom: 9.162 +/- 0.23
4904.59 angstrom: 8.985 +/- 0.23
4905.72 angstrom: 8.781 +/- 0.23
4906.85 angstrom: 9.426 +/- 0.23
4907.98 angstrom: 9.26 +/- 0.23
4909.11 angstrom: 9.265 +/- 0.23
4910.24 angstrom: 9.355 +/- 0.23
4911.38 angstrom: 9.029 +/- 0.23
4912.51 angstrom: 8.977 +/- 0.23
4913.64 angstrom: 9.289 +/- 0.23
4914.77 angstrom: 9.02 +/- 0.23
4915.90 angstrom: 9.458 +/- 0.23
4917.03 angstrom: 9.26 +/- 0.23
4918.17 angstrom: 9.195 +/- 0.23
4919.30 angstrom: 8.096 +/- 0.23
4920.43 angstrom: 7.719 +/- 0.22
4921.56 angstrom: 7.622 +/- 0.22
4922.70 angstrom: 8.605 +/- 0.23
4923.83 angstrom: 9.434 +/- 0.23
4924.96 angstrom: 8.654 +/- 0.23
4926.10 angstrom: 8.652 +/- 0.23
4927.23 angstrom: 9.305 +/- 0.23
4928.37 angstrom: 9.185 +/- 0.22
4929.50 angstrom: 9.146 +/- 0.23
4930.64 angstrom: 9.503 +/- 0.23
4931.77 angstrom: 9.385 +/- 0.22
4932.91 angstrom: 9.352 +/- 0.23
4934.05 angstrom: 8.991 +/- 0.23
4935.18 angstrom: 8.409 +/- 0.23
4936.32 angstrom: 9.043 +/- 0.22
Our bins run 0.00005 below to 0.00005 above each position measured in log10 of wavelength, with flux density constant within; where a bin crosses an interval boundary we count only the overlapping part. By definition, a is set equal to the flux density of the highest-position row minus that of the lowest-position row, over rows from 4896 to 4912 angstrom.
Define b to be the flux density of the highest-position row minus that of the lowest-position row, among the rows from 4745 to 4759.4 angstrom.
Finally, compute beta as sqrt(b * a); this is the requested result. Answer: 0.3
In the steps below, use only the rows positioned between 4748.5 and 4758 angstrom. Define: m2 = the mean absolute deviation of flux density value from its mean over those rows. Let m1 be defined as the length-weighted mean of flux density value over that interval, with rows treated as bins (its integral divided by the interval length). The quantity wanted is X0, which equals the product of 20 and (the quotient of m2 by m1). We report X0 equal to 0.37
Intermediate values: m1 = 9.3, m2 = 0.17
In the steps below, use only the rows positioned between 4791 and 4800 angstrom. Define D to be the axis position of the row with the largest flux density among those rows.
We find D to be 4798.47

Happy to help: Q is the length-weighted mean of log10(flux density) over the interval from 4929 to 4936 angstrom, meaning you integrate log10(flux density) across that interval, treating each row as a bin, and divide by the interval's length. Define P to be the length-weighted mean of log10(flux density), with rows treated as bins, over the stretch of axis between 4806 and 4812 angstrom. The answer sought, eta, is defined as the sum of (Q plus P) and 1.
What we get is 2.93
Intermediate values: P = 0.967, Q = 0.959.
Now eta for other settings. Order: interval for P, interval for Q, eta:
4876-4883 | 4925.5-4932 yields 2.92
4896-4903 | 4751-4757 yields 2.94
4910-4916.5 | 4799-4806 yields 2.93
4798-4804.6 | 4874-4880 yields 2.91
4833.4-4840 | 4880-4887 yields 2.93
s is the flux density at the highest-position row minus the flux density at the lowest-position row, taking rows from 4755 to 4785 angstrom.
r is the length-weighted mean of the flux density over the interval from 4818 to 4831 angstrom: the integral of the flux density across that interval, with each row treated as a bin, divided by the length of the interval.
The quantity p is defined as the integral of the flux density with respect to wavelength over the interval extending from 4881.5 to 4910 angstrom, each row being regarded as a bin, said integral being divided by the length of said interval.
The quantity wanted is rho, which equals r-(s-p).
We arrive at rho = 19.4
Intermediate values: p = 9.1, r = 9.31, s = -1.1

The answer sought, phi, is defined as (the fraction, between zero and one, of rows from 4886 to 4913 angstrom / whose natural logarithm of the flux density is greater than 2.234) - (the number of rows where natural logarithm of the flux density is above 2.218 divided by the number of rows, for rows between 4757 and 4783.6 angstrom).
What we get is -0.29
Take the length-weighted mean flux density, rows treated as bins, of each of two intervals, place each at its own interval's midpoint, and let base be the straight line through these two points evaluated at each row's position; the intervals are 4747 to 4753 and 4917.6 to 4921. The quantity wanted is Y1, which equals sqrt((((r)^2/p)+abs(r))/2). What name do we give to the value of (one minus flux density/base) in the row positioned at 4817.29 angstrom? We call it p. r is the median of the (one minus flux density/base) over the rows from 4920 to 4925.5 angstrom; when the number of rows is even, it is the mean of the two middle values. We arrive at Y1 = 0.10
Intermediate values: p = -0.082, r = -0.034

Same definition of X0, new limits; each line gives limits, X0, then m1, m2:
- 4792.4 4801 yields 0.46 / 9.4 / 0.22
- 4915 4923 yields 1.50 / 8.6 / 0.65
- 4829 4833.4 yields 0.39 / 9.3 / 0.18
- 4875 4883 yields 0.52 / 9.0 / 0.23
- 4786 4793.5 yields 0.56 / 9.1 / 0.25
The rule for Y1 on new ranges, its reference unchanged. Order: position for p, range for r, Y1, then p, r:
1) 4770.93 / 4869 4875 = 0.04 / -0.024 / 0.020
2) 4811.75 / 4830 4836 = 0.10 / -0.096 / -0.063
